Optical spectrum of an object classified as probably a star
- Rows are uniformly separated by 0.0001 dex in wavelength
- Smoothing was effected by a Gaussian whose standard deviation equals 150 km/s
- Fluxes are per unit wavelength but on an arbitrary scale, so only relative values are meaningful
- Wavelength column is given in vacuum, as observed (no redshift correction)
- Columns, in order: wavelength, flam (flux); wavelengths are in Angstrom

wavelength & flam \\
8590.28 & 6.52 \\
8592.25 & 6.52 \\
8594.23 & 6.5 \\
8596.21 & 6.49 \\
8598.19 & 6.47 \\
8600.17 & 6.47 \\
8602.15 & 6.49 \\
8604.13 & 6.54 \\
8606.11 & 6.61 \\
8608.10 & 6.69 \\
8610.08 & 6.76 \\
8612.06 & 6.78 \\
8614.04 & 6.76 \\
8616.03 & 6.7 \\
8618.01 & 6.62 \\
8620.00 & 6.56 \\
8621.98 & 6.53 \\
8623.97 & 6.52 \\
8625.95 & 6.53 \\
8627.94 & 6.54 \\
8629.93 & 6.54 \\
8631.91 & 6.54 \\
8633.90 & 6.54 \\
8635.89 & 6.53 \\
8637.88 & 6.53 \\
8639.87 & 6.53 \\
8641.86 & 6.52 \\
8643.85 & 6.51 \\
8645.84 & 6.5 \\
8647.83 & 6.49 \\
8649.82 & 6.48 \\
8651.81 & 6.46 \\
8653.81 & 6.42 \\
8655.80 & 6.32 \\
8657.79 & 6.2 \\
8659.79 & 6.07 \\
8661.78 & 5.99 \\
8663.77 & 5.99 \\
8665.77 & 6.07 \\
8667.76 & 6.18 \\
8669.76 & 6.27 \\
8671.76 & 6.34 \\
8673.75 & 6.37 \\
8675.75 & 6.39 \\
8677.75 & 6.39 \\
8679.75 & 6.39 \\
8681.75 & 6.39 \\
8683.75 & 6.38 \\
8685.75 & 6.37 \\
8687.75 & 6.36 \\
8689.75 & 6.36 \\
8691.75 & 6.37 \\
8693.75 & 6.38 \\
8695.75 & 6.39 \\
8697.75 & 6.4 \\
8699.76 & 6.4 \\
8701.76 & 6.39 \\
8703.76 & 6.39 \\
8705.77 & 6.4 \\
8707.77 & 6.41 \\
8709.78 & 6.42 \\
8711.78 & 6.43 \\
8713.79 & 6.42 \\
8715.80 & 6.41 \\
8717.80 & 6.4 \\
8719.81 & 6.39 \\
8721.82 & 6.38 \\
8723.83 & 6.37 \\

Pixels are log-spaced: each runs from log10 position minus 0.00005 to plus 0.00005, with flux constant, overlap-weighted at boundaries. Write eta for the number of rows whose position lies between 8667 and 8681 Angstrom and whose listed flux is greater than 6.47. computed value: 0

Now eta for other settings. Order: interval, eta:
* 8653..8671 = 0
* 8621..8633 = 6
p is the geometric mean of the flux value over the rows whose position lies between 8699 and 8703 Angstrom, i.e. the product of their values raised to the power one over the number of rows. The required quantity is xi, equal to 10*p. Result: 63.9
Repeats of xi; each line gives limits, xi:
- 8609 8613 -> 67.7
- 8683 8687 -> 63.7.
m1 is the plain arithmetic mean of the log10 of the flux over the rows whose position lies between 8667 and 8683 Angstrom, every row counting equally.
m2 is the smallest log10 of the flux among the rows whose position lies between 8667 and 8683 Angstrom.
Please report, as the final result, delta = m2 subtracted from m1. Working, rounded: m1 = 0.802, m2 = 0.791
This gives 0.0111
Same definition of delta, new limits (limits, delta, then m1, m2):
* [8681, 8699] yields 0.0012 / 0.805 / 0.803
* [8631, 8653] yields 0.0035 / 0.814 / 0.810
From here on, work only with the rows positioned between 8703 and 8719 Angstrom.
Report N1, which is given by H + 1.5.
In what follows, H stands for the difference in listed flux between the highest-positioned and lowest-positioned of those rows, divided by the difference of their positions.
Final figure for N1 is 1.50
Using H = 0.001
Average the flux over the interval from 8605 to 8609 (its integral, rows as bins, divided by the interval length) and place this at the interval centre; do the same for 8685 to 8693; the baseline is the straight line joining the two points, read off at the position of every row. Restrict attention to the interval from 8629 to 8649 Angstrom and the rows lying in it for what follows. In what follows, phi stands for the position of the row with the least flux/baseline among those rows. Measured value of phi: 8629.93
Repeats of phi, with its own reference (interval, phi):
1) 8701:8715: 8701.76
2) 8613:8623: 8621.98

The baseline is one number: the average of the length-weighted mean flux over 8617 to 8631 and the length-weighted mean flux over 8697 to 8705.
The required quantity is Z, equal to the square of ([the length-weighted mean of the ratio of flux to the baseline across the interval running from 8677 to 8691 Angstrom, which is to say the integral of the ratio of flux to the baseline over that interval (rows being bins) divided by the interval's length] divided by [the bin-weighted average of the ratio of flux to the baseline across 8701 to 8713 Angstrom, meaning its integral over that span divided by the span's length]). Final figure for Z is 0.99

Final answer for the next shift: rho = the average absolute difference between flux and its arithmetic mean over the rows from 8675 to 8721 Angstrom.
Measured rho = 0.01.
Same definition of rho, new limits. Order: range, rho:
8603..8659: 0.08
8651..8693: 0.12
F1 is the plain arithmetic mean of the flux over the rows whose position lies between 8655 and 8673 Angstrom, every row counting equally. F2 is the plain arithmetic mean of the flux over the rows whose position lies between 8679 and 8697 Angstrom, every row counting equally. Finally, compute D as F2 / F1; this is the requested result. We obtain 1.04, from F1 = 6.2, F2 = 6.38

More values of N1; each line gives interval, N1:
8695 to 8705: 1.50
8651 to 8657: 1.46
